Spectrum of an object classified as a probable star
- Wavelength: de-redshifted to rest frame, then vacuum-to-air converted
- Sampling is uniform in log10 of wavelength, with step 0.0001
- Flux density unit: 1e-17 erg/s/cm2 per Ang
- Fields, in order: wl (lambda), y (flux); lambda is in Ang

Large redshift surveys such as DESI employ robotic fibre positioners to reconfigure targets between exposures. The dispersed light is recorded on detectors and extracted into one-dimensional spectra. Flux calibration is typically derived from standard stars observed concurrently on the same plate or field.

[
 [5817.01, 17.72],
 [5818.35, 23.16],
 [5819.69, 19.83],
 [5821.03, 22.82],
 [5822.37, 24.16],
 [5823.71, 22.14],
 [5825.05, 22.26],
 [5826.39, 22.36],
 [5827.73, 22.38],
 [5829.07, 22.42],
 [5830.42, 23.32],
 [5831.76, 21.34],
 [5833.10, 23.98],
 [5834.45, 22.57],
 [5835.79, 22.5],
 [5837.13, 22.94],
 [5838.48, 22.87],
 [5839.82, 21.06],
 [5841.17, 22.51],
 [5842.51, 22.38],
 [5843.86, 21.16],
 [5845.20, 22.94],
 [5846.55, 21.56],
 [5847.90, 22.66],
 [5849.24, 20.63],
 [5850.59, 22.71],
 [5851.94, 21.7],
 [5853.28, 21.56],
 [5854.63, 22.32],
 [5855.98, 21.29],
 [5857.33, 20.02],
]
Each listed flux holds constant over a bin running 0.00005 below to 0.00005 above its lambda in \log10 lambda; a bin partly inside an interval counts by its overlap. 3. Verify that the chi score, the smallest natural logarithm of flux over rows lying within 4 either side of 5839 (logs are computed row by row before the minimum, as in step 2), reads 3.05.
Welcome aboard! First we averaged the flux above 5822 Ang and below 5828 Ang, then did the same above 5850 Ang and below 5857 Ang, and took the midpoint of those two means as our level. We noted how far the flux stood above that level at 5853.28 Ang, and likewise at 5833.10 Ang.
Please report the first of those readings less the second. -2.4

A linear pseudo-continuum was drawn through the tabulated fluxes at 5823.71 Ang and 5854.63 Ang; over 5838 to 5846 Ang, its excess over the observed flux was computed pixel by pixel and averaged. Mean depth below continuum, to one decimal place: 0.1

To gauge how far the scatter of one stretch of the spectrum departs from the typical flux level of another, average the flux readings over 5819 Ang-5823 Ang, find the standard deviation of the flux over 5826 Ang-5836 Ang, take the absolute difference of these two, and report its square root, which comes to 4.64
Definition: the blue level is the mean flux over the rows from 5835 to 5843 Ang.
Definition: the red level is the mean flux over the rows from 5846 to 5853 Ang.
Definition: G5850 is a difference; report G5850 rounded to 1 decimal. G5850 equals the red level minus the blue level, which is -0.5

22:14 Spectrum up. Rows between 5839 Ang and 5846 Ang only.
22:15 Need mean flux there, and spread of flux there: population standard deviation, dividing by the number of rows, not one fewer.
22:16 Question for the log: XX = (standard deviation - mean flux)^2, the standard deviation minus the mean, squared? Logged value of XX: 452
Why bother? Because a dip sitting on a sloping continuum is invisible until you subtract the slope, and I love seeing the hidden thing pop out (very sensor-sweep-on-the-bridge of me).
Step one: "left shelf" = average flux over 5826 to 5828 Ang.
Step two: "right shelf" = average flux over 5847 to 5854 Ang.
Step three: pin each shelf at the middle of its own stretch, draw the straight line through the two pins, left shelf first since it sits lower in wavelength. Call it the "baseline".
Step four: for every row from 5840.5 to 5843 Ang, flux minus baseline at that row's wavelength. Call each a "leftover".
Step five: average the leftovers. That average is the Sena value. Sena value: 0.40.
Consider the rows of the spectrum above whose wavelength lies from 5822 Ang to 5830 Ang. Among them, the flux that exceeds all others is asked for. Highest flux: 24.16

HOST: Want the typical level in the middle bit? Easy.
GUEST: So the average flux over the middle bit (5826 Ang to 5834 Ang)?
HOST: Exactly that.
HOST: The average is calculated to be 22.6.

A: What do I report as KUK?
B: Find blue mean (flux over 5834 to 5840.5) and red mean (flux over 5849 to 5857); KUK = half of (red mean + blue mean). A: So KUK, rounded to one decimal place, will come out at 22.0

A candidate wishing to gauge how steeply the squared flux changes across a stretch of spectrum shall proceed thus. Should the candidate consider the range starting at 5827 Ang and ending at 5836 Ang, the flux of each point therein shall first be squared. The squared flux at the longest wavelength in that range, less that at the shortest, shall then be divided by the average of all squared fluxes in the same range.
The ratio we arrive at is 0.010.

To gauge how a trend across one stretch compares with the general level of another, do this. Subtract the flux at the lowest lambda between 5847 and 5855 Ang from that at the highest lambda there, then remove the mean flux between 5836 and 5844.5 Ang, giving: -22.5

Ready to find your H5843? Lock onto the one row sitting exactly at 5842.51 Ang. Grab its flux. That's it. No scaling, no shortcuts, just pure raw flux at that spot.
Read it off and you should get 22.38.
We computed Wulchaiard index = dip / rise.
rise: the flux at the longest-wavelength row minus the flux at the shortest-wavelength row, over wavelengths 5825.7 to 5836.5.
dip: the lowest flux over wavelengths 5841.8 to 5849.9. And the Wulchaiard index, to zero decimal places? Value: 147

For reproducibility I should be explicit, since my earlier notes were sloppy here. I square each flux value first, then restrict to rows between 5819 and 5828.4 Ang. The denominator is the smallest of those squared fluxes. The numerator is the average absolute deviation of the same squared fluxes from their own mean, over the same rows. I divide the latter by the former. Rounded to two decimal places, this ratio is 0.08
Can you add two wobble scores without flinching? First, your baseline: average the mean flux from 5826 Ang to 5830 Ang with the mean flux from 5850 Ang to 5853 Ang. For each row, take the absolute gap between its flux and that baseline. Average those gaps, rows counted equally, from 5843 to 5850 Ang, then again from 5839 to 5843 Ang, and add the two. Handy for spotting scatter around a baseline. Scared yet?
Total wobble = 1.4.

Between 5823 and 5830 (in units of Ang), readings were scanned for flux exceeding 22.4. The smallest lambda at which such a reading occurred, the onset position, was 5829.07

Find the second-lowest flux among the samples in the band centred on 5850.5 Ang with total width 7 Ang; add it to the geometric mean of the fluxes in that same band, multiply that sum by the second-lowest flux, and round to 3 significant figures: 936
